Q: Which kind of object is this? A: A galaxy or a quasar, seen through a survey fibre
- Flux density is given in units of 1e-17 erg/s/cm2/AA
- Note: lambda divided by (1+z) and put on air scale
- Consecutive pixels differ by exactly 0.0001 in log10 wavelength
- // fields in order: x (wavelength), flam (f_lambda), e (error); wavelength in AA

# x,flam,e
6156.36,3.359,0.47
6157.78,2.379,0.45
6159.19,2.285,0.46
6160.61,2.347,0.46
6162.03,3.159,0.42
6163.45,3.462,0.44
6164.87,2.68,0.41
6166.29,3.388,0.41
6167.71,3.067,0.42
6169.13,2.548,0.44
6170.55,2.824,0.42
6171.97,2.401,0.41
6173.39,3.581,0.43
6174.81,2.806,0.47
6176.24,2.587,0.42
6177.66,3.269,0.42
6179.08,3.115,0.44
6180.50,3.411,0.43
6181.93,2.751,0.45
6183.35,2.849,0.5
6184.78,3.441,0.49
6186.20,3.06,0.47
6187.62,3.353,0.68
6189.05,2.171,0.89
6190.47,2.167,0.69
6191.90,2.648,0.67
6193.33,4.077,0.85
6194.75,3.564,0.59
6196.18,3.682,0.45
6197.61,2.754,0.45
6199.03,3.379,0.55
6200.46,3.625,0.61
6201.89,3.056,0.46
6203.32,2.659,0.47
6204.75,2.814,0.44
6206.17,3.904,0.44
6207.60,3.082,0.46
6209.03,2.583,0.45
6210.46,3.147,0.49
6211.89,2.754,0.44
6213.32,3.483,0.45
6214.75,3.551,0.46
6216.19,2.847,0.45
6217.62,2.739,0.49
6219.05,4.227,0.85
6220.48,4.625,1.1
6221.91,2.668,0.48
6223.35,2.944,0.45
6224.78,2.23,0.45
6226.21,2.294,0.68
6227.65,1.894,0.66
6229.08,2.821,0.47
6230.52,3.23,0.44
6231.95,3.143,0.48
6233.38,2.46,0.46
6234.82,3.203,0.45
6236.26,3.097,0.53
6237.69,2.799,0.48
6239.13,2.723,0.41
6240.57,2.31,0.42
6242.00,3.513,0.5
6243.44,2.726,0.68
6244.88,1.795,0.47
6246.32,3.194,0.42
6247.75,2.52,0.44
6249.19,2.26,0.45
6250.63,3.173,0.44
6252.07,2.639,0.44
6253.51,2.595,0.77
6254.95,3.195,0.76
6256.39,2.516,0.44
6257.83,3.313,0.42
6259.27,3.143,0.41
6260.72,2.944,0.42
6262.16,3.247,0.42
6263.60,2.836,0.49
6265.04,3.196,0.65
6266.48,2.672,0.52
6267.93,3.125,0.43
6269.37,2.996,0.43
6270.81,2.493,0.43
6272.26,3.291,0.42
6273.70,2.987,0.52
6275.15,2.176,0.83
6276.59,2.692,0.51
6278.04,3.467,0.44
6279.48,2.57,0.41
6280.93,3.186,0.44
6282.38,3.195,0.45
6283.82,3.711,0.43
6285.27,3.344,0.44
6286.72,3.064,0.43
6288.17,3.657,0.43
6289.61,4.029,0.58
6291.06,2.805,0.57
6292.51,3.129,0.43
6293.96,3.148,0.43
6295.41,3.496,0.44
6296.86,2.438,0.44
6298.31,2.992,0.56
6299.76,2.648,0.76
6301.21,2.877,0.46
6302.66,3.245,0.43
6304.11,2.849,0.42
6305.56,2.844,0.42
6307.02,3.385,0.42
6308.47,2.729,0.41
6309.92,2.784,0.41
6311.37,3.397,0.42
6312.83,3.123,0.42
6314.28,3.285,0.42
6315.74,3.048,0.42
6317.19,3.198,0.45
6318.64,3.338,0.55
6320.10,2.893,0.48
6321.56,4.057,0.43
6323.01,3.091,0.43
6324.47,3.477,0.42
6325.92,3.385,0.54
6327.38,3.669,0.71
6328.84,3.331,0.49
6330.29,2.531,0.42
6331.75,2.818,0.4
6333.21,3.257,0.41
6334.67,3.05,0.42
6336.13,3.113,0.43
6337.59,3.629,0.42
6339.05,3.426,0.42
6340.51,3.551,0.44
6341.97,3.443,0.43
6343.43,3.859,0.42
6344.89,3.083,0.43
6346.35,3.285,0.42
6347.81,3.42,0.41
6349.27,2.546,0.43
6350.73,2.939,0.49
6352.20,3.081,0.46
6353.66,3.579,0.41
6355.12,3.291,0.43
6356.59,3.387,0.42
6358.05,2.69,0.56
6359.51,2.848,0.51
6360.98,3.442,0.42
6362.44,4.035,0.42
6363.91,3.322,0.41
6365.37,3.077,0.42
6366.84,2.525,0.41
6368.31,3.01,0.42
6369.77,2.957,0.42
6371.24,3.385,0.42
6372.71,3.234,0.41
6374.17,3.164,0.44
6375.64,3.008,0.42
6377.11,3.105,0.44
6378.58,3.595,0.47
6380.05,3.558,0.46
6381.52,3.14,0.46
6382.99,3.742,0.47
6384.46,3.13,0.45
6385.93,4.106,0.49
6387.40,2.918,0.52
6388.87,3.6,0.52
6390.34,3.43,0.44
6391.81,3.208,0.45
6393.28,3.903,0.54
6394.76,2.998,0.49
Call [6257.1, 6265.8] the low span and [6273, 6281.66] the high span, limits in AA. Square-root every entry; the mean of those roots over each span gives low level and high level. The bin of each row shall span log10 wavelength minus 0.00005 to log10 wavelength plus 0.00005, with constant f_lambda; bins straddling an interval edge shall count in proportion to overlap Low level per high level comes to 1.05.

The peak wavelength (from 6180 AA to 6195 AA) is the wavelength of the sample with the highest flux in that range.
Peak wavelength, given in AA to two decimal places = 6193.33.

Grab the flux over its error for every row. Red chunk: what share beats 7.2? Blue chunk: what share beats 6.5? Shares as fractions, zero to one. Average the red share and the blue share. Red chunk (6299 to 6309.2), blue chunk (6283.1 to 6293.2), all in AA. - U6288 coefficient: 0.57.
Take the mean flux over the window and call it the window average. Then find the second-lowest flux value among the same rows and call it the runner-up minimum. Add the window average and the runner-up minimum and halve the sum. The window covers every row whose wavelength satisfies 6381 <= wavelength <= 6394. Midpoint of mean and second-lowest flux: 3.30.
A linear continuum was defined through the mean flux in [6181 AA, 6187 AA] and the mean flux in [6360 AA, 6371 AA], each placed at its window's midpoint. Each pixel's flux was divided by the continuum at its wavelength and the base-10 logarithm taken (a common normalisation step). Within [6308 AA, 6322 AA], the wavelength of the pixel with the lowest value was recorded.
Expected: 6308.47 AA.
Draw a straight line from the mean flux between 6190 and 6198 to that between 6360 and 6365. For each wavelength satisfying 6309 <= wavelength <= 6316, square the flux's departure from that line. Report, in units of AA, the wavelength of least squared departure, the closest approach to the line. 6311.37 AA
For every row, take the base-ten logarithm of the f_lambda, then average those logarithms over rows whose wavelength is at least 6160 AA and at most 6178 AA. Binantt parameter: 0.463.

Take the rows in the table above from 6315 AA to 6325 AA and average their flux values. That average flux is 3.30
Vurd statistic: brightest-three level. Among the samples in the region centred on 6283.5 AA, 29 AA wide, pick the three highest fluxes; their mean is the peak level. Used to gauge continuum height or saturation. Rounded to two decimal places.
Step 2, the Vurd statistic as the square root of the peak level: 1.95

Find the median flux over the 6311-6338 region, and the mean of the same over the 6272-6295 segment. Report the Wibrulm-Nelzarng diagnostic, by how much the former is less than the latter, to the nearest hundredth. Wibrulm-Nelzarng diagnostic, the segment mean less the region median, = -0.10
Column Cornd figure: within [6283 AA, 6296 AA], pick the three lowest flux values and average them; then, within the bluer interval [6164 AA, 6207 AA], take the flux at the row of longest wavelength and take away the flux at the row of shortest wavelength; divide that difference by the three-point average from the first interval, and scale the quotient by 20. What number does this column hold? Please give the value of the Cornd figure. 8.2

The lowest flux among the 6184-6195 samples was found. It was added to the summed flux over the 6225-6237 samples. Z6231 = 24.3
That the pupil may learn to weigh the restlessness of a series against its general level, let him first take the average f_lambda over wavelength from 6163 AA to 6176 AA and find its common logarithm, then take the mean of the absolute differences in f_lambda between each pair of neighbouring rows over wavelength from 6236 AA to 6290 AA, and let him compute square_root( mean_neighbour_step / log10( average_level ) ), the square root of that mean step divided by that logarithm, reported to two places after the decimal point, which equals 1.06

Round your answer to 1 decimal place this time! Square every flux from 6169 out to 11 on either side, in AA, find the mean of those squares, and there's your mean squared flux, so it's 8.6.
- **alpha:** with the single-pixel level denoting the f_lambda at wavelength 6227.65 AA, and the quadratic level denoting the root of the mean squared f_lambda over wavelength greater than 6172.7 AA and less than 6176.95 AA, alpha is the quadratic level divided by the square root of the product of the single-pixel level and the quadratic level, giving 1.26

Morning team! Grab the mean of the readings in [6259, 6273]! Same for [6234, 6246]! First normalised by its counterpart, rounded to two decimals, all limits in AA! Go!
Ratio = 1.08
